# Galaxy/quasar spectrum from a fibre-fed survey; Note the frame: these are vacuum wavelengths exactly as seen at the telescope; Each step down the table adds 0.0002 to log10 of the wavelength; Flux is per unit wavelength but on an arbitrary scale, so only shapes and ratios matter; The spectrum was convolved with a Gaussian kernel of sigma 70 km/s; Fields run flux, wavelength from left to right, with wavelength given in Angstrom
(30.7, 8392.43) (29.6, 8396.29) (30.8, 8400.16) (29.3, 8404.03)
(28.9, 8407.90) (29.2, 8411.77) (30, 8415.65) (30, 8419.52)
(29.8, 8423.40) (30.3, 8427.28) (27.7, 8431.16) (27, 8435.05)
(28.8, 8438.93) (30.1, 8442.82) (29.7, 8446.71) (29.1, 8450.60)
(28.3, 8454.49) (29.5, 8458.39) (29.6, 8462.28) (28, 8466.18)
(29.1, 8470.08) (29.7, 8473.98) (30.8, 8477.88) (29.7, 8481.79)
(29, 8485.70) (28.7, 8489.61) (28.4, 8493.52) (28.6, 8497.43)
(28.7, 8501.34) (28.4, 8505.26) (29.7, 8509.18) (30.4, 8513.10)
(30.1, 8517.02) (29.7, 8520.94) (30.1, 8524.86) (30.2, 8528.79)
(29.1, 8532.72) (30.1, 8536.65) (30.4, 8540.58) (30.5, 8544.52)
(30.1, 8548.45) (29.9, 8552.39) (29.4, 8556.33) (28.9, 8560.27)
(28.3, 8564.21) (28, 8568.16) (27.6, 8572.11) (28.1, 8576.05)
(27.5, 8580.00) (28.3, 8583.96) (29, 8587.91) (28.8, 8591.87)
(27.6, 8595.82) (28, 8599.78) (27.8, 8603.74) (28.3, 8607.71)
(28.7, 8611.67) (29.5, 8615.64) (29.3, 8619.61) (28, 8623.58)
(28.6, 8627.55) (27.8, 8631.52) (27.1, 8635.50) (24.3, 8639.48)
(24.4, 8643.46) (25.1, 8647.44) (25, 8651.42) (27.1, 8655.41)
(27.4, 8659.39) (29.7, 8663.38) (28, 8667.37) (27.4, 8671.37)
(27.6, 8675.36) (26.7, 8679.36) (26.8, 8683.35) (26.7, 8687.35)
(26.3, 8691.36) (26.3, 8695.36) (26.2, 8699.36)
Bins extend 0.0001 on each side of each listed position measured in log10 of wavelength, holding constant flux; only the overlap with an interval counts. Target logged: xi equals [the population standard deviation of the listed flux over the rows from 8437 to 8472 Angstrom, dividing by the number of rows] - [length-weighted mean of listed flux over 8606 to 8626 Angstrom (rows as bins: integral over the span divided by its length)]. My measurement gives -28.1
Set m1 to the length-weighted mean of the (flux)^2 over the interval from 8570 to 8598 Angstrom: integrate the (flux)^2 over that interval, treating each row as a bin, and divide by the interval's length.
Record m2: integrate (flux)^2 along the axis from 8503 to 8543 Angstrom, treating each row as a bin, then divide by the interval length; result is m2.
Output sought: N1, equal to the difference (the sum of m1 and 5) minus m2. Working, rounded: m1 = 792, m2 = 889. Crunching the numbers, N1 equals -93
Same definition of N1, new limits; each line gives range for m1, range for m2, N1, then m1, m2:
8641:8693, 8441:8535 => -140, 718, 863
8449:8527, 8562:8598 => 71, 858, 792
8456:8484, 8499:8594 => 19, 869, 854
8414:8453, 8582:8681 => 98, 856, 763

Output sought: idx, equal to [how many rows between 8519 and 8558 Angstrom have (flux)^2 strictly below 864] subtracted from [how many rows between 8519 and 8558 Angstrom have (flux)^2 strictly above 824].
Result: 9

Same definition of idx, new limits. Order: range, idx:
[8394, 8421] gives 4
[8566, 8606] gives -8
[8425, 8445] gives 0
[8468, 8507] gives -2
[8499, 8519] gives 1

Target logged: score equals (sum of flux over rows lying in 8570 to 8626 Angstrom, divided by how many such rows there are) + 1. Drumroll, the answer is 29.3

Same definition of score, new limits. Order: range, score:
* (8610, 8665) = 28.3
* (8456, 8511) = 30.1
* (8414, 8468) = 30.1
